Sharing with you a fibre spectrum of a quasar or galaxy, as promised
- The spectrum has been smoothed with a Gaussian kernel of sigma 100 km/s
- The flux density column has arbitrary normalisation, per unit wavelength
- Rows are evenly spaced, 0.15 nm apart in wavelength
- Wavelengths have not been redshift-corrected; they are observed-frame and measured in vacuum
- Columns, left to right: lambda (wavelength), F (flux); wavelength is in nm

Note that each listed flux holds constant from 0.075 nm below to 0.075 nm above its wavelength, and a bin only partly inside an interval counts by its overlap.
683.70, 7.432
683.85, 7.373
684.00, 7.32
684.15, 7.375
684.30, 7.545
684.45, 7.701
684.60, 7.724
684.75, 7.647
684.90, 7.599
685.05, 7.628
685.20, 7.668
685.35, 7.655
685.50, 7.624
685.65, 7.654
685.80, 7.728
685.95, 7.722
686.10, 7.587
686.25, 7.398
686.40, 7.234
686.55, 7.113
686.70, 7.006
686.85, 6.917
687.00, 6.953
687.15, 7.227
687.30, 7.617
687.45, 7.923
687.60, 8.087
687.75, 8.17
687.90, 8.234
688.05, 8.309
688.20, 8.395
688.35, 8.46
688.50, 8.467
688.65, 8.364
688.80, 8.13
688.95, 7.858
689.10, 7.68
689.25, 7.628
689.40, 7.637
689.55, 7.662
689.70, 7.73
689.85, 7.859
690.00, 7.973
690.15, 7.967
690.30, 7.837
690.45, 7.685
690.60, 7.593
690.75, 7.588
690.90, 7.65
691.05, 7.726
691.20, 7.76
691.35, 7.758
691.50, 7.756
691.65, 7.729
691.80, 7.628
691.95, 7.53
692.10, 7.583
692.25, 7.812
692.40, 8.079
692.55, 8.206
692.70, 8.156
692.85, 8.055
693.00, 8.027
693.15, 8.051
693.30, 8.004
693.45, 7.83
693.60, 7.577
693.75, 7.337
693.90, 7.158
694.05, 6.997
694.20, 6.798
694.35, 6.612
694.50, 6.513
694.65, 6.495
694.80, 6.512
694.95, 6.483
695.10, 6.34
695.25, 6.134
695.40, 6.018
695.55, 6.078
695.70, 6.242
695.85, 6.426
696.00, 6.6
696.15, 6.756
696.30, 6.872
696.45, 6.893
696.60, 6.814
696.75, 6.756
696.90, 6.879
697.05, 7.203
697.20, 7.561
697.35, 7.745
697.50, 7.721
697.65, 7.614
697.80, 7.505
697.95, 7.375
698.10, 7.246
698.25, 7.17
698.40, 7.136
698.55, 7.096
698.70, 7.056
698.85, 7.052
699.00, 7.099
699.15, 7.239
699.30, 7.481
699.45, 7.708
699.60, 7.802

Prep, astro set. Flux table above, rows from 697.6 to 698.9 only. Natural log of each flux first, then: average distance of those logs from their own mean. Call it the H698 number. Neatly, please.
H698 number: 0.023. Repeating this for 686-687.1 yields 0.028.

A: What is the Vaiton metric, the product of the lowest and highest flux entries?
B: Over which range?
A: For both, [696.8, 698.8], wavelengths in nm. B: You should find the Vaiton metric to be 53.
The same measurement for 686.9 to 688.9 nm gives 59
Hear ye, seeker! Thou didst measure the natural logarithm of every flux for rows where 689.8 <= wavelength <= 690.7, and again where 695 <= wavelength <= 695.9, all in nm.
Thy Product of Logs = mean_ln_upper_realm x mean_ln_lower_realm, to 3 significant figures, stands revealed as 3.75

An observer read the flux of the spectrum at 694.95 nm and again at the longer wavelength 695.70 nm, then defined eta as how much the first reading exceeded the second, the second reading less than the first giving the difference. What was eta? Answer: 0.24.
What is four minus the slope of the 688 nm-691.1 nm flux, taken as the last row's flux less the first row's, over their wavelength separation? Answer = 4.19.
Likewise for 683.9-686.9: 4.14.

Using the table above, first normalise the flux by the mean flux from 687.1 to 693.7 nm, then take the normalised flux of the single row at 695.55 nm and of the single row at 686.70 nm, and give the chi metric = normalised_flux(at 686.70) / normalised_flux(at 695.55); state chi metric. 1.15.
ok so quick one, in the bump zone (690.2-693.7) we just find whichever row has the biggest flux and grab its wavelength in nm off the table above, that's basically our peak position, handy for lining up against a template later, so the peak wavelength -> 692.55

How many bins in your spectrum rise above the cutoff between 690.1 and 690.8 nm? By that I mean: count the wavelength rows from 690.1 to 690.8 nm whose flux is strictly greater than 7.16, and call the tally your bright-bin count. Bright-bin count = 5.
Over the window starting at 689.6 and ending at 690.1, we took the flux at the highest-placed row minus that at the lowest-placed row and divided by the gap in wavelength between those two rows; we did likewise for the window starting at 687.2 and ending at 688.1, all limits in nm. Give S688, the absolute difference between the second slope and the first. 0.1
